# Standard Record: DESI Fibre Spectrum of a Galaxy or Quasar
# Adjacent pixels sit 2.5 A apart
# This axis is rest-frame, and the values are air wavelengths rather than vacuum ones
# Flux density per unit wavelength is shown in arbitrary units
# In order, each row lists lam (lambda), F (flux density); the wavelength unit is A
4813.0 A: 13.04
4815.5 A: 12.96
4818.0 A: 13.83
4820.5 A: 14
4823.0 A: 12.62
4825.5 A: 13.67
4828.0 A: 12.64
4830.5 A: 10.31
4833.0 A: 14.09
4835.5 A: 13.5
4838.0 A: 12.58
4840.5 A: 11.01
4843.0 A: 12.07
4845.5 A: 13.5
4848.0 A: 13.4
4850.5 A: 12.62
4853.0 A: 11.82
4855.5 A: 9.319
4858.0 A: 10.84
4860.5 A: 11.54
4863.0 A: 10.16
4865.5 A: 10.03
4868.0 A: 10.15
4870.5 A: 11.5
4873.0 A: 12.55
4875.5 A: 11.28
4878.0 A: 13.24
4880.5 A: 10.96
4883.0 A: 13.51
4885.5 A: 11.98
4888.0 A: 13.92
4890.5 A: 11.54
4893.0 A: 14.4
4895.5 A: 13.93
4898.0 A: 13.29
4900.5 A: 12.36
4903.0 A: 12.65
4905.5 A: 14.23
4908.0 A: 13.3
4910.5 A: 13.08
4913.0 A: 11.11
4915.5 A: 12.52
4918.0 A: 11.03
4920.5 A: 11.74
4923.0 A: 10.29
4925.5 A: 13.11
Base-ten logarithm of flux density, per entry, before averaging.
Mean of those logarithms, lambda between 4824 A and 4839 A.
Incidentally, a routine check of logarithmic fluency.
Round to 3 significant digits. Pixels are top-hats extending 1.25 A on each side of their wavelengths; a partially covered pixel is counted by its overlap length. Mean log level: 1.10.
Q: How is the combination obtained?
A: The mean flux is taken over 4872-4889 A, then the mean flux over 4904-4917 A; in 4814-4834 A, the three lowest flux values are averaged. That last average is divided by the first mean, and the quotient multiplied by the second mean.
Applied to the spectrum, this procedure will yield 12.2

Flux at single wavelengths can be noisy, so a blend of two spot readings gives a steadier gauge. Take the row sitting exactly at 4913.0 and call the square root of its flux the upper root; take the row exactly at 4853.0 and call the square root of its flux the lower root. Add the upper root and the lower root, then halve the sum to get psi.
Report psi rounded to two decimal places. 3.39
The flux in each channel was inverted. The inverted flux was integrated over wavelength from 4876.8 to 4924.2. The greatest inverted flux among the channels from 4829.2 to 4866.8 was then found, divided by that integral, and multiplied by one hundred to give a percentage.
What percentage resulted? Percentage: 3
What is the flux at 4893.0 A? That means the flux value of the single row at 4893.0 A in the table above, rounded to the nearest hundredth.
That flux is 14.40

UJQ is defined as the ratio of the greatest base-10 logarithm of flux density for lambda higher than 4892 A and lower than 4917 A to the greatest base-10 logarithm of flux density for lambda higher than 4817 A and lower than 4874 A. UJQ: 1.01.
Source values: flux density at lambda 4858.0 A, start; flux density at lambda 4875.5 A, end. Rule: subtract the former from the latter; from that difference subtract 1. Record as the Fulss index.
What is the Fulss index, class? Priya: -0.6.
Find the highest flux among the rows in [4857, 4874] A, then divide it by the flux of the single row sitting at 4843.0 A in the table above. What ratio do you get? 1.04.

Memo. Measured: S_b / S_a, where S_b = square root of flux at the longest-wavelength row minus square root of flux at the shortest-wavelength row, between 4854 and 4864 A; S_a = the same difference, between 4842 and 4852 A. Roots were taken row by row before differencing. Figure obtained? 2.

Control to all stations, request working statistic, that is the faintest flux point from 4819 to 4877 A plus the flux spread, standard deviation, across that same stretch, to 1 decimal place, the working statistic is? 10.7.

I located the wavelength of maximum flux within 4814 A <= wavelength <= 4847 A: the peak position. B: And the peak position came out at 4833.0 A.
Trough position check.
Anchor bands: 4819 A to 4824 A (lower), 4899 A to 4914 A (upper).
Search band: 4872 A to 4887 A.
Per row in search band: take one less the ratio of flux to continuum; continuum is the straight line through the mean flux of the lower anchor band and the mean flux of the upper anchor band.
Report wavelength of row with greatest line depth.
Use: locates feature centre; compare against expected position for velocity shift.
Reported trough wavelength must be 4880.5 A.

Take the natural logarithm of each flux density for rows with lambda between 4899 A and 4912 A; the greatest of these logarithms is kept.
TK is 2.66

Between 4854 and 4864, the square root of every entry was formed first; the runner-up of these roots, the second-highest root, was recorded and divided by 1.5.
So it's 2.19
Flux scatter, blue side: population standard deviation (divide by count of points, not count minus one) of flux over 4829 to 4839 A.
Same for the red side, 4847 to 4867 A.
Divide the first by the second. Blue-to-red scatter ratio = 1.11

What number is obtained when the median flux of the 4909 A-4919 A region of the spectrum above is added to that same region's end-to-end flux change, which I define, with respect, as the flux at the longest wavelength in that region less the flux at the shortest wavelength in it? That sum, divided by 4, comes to 2.4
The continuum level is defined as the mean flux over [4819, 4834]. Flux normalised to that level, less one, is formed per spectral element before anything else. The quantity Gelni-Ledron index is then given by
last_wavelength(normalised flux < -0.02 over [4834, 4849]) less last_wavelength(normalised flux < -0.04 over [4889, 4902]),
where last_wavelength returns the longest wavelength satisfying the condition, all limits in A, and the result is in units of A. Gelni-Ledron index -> -57.5 A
